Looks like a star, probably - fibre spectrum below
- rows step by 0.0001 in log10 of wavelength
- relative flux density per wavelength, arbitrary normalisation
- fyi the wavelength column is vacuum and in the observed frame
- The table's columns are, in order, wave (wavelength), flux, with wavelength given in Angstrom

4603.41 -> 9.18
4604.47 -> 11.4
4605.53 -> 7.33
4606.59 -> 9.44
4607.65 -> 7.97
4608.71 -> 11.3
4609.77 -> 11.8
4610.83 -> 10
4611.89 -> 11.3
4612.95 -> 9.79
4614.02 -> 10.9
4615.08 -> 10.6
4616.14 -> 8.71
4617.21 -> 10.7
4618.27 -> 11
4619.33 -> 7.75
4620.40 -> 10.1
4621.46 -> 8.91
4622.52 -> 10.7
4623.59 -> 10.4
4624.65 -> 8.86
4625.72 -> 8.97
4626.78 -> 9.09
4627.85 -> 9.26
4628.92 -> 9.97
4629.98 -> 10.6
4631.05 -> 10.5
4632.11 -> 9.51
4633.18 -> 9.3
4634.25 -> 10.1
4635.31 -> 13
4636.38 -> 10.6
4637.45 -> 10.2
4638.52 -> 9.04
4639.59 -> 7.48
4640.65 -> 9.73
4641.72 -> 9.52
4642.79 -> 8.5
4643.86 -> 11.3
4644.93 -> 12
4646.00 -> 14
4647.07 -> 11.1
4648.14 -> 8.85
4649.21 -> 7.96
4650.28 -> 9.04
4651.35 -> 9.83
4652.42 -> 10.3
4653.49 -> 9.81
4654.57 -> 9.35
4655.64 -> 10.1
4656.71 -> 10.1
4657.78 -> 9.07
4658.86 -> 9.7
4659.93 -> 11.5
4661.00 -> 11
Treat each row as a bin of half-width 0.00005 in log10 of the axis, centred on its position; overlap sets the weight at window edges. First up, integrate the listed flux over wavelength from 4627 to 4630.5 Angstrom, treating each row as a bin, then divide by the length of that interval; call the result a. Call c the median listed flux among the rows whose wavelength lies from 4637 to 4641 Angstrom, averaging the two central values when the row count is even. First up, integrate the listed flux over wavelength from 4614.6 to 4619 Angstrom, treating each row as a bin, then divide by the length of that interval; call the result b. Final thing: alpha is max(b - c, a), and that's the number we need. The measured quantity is 9.9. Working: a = 9.9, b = 10.1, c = 9.4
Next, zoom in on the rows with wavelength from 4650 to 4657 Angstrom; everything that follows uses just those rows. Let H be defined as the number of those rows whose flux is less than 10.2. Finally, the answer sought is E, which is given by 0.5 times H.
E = 3.00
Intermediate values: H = 6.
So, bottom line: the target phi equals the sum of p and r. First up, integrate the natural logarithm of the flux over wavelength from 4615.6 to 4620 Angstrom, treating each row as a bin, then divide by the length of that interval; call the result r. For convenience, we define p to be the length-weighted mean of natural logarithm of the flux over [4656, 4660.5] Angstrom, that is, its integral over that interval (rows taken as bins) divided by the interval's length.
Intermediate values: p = 2.31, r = 2.25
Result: 4.56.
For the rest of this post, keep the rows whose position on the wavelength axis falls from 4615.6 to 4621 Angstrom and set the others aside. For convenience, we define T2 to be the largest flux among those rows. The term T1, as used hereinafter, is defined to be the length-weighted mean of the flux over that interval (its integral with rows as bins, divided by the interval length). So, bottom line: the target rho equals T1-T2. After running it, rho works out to -1.36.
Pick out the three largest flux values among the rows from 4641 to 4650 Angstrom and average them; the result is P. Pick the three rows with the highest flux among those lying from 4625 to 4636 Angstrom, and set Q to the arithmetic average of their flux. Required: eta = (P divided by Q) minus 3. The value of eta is -1.91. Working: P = 12.4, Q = 11.4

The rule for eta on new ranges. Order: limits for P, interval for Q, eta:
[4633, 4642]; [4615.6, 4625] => -1.96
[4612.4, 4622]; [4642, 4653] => -2.13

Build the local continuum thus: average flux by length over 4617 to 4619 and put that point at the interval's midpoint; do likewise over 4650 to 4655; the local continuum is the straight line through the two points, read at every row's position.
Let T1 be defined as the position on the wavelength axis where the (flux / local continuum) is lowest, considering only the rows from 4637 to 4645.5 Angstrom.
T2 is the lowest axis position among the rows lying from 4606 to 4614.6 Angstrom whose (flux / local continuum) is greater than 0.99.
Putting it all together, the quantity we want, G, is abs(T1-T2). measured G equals 30.9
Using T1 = 4639.59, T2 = 4608.71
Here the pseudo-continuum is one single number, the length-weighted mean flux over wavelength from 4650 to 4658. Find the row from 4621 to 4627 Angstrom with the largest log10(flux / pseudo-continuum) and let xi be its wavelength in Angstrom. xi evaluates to 4622.52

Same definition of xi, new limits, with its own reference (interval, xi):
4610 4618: 4611.89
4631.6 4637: 4635.31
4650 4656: 4652.42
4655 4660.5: 4659.93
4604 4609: 4604.47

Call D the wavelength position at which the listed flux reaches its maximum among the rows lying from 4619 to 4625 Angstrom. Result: 4622.52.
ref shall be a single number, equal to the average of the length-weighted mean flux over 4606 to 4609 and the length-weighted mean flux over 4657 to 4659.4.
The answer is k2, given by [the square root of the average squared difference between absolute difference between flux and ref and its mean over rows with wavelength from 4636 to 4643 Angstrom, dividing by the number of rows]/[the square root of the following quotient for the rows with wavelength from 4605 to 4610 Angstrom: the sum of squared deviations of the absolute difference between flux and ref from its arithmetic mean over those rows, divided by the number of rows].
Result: 0.70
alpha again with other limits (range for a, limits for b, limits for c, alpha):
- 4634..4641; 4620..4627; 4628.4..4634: 10.0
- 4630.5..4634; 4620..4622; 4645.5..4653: 9.8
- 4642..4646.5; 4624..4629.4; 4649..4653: 11.3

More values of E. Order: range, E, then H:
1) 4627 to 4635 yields 2.50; 5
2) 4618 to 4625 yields 2.00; 4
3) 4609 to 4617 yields 1.50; 3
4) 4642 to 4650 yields 1.50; 3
